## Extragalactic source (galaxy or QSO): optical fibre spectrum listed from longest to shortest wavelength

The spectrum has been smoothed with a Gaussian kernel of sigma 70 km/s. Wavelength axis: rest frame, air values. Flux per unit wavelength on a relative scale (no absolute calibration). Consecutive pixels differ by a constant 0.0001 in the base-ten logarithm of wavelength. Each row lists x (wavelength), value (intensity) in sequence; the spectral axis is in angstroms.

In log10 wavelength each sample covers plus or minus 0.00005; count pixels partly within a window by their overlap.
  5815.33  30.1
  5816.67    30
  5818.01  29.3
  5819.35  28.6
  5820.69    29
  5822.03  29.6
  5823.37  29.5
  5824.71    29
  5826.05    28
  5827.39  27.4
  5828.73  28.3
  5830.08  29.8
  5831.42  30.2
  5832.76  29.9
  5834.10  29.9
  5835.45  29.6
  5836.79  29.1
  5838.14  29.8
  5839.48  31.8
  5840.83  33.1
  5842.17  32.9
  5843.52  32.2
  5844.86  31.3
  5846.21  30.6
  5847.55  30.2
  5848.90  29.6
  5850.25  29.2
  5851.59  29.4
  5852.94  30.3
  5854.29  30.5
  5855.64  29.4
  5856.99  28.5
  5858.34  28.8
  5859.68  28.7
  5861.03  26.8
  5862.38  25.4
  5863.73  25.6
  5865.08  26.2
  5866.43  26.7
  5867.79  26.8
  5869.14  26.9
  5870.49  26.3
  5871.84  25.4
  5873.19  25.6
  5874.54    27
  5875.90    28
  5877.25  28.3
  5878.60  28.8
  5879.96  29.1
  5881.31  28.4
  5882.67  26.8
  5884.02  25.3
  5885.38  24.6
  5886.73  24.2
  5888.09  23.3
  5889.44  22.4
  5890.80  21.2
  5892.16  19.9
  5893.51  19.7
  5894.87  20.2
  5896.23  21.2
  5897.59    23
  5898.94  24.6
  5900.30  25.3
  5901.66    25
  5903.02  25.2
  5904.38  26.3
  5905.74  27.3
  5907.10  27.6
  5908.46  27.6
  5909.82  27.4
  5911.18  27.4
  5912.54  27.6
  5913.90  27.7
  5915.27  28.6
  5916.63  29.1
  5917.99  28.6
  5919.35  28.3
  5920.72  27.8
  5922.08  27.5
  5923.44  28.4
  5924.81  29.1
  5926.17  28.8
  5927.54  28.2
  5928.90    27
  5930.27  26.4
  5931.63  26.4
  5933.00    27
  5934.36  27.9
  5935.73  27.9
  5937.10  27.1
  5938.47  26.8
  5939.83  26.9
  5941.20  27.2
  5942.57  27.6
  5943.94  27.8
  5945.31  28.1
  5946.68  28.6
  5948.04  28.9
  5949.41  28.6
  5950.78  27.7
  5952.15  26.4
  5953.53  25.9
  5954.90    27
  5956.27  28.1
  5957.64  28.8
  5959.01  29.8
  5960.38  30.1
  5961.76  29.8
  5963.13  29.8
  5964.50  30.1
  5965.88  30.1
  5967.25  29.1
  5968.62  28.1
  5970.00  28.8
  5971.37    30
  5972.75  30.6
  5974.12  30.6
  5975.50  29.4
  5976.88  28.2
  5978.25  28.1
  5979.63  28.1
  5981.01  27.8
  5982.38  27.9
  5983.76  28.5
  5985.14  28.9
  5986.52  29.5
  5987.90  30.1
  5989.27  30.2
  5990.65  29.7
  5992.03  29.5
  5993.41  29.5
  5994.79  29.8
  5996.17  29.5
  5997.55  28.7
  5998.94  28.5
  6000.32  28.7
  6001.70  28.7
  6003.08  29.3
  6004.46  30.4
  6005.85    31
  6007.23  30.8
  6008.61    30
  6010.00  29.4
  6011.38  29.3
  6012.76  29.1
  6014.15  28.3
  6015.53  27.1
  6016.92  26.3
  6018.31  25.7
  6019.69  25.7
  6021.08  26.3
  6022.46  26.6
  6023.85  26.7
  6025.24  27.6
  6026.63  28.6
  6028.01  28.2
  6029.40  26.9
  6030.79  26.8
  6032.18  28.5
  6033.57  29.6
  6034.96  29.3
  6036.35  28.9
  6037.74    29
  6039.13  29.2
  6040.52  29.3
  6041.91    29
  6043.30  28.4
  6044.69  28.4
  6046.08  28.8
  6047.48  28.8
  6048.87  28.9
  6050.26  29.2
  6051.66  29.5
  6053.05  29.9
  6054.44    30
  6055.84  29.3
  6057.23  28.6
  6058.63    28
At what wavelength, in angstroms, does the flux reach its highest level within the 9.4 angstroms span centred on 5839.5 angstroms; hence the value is 5840.83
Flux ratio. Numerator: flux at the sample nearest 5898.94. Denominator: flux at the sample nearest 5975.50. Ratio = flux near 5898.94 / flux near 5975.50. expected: 0.84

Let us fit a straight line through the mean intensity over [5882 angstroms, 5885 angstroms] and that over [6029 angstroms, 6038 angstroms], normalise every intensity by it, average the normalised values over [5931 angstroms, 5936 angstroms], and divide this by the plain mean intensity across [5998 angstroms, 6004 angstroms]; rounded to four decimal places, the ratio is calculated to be 0.0353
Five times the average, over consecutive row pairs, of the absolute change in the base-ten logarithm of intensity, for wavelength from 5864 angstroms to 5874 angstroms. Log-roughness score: 0.033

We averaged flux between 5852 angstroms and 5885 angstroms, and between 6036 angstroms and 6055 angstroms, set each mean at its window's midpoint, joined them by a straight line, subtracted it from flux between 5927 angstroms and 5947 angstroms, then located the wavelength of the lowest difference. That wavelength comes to 5931.63 angstroms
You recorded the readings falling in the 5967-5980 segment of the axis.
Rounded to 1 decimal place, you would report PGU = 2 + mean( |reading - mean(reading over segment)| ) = 2.8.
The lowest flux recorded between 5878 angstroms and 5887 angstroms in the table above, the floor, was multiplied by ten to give 242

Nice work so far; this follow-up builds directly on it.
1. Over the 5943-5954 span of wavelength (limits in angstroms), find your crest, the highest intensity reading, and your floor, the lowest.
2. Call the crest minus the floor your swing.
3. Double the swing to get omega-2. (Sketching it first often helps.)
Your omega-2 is 6.0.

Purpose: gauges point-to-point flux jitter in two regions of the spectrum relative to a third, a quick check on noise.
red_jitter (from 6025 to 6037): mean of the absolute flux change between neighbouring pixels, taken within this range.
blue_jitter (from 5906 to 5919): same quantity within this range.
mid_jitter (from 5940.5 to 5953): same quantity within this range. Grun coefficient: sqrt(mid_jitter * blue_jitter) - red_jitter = -0.39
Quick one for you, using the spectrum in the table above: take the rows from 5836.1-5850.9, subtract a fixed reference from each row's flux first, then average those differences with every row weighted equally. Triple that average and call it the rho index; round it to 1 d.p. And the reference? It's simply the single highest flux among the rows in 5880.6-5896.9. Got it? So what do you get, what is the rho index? 7.5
